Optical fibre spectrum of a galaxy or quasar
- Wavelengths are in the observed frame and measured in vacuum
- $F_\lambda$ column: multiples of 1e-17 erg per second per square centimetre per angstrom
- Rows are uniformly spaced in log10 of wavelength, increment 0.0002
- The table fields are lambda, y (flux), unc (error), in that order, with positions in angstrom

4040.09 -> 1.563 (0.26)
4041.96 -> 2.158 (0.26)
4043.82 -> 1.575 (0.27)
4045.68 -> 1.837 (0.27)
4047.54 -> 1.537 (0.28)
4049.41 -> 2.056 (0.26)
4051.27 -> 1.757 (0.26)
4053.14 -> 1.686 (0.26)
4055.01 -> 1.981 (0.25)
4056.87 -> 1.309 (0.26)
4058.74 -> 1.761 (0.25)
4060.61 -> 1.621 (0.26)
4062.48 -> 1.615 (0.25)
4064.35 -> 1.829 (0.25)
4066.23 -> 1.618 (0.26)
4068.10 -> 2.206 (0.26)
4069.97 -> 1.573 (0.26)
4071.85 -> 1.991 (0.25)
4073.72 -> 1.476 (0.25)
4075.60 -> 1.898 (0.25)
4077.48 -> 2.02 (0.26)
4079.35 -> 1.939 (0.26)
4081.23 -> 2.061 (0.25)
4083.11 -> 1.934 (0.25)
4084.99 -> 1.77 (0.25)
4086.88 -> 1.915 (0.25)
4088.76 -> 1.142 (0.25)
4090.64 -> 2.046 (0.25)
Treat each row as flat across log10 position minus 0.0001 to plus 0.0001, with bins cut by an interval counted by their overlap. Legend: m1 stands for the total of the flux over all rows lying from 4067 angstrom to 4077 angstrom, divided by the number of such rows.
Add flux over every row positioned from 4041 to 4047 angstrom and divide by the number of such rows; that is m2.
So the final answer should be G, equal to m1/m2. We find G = 0.98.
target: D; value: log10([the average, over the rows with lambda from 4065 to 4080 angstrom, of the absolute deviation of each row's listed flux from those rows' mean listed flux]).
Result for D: -0.671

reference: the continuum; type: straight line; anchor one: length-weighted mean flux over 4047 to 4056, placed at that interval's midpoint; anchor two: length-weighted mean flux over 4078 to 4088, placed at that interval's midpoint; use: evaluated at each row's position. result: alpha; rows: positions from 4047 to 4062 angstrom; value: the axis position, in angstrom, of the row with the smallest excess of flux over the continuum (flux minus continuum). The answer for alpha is 4056.87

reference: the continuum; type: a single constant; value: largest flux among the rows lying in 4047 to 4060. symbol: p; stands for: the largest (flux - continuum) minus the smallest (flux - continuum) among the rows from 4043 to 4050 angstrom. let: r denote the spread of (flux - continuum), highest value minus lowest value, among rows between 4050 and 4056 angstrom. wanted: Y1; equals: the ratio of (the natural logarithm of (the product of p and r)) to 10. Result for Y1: -0.19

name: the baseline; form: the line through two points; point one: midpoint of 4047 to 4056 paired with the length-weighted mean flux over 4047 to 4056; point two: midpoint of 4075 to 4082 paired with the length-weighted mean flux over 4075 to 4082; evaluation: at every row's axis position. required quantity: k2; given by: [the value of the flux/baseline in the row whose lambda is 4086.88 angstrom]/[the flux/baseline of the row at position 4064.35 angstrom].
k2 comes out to 0.97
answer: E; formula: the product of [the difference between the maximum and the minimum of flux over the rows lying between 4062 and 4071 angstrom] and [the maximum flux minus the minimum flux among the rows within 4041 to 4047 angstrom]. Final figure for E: 0.37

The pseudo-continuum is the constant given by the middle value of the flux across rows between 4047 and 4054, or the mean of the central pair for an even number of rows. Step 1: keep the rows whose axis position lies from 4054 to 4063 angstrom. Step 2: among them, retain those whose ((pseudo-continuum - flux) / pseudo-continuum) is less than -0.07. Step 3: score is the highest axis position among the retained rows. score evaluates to 4055.01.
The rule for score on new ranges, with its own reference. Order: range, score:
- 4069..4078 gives 4077.48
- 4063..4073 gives 4071.85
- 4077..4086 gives 4083.11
